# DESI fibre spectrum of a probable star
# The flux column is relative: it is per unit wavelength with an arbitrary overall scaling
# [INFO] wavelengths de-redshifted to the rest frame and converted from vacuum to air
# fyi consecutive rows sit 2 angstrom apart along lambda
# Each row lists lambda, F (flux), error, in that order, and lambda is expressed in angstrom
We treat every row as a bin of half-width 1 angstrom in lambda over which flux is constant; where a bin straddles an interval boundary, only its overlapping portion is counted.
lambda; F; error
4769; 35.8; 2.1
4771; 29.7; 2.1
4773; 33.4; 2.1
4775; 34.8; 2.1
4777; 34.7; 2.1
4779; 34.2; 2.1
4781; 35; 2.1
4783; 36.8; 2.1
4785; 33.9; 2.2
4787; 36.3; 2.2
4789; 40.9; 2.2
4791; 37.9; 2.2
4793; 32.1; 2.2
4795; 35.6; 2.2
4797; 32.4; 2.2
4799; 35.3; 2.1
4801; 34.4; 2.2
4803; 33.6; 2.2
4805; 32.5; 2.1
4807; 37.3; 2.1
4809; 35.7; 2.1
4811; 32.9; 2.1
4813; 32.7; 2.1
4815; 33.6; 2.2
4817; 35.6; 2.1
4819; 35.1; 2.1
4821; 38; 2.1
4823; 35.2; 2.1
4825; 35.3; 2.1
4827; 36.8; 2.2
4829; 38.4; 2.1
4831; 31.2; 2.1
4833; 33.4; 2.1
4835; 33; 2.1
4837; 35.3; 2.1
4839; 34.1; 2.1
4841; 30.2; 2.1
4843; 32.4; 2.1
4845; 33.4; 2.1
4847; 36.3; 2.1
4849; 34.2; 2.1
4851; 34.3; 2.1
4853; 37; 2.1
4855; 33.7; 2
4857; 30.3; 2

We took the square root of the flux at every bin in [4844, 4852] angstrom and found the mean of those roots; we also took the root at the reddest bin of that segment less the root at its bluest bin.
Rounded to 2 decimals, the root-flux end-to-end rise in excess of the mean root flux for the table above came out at -5.80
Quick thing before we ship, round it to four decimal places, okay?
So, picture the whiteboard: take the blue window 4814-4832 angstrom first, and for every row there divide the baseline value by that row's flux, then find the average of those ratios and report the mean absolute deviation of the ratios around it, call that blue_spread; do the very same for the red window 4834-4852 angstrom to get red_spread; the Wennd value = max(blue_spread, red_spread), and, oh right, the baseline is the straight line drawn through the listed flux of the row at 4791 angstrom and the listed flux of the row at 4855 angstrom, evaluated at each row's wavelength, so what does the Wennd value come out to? 0.0462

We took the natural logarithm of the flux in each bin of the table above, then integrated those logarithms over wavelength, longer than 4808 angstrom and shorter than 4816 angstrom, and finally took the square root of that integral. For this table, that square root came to 5.30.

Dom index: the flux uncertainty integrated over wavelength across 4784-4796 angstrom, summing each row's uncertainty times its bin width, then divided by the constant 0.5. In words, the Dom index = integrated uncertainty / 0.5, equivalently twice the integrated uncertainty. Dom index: 52.8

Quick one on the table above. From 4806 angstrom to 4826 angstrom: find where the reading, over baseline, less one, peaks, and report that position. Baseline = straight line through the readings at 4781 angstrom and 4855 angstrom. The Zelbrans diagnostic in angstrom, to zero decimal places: 4821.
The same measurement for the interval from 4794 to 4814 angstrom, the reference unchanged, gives 4807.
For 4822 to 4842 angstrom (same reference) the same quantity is 4829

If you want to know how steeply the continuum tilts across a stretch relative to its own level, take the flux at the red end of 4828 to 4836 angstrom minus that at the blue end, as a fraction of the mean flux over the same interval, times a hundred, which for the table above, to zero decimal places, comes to -16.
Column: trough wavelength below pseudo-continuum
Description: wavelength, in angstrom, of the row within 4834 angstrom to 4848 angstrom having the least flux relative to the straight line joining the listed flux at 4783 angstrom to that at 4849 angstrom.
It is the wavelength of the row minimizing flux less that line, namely 4841 angstrom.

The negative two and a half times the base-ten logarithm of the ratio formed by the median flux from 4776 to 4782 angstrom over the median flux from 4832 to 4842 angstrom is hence -0.04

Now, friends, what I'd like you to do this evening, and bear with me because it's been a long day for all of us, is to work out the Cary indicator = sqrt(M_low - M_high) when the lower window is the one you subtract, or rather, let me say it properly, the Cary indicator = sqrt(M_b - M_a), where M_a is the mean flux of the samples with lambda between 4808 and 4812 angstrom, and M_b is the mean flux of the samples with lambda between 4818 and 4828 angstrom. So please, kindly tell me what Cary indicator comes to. 1.3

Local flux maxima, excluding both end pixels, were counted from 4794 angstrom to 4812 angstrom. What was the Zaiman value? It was 2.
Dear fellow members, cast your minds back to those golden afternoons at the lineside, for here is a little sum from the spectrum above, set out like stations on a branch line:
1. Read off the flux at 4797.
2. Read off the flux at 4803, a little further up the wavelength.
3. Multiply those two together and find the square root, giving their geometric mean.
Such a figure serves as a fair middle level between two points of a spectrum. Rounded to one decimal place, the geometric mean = 33.0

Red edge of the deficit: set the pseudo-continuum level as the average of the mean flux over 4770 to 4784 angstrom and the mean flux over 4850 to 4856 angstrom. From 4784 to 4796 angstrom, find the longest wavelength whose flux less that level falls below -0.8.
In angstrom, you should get 4793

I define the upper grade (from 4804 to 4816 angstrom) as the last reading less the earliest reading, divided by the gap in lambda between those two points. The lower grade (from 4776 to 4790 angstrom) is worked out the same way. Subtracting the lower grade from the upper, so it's -0.41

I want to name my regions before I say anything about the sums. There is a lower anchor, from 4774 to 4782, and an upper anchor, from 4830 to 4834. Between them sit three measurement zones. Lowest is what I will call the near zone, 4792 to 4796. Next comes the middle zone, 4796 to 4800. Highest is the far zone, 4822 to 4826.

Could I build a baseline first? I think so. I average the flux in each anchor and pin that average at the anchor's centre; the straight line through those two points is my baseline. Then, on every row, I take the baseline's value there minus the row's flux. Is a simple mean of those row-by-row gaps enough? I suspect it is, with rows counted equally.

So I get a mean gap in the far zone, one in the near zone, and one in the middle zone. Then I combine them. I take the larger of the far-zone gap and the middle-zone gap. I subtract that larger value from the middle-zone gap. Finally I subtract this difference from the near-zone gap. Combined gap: 0.1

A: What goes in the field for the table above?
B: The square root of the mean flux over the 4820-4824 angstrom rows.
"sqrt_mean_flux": 6.05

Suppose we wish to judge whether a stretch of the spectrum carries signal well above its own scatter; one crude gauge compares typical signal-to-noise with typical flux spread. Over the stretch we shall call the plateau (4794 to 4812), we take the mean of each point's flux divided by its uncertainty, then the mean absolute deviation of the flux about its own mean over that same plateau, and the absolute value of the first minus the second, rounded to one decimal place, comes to 14.7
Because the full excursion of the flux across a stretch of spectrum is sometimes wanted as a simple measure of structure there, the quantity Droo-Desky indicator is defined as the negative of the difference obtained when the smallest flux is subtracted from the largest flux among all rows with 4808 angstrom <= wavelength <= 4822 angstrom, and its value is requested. -5.3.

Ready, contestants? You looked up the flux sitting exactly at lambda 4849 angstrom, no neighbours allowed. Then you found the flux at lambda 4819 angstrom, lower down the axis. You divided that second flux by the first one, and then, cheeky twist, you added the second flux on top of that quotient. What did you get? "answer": 36.1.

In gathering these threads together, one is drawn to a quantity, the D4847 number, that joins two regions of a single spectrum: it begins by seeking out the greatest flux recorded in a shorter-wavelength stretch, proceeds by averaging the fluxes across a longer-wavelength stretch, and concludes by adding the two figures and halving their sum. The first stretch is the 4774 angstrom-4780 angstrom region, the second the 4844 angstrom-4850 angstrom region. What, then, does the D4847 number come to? 34.7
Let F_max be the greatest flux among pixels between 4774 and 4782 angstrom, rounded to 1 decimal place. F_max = 35.0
